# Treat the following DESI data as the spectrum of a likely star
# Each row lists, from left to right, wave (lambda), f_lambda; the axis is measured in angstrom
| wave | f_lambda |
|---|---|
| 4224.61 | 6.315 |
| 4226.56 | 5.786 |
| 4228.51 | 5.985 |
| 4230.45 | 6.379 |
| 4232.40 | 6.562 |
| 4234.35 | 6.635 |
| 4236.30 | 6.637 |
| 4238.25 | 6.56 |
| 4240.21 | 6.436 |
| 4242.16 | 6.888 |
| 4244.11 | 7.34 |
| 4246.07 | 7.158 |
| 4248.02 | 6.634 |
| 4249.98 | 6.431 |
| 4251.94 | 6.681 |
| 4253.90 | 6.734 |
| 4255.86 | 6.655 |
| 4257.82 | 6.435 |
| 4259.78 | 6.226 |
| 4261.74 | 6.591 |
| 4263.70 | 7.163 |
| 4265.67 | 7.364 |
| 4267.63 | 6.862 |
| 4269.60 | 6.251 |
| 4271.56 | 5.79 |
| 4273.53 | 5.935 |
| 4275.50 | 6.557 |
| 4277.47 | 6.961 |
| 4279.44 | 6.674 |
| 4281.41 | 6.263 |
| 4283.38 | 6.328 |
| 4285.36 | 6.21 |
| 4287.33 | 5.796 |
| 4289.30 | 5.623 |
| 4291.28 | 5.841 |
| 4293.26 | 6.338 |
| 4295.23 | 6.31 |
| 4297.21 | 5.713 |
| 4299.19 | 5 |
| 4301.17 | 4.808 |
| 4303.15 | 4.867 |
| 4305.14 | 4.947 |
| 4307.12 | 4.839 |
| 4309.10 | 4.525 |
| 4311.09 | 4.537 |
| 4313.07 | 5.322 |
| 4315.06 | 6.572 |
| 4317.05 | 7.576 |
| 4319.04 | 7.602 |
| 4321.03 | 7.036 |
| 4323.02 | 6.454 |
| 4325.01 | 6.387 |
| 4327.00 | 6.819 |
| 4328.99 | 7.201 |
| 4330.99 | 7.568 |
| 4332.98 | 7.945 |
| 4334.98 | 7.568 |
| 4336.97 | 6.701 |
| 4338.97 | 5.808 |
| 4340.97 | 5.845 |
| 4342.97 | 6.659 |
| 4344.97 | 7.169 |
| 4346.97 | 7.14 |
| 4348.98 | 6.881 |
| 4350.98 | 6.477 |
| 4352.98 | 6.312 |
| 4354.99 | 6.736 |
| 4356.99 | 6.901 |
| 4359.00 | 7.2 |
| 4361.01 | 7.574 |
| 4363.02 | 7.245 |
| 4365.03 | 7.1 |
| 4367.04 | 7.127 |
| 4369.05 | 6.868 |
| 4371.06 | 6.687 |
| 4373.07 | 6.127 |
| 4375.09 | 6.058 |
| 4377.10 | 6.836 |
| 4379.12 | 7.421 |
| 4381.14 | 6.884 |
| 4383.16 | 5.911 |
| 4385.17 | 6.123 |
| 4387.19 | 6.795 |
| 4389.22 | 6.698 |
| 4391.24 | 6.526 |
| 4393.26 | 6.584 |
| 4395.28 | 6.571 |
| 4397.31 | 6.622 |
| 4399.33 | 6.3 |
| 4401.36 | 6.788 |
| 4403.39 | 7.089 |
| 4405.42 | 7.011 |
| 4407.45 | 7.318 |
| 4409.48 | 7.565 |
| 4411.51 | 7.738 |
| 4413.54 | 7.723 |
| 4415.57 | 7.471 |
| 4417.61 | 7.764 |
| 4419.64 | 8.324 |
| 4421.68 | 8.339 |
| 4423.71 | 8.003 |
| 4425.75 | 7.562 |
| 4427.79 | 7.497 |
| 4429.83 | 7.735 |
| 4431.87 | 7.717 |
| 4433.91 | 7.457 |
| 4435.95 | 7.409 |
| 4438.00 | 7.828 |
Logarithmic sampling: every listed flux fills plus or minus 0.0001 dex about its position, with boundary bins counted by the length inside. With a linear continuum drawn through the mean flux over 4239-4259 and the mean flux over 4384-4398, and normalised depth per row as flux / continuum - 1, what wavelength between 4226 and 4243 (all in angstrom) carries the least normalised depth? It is 4226.56 angstrom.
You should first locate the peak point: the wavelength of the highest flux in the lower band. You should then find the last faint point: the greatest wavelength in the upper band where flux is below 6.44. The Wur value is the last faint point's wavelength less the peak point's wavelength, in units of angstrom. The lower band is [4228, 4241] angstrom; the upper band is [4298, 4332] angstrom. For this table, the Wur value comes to 88.7 angstrom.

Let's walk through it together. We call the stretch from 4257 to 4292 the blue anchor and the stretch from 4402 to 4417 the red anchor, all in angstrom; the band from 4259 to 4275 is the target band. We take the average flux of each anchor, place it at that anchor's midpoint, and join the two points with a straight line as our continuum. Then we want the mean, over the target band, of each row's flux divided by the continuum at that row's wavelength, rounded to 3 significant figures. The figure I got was 1.03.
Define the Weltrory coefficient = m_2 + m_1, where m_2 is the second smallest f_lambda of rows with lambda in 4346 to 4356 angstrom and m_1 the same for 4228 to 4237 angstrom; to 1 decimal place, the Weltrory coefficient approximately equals 12.9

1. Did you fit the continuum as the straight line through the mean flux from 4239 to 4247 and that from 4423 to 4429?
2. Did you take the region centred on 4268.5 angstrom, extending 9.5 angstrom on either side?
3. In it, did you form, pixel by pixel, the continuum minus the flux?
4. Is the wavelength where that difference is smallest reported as 4265.67 angstrom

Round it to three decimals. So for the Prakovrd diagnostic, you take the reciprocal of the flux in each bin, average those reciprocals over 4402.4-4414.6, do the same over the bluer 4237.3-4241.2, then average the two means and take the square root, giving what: 0.380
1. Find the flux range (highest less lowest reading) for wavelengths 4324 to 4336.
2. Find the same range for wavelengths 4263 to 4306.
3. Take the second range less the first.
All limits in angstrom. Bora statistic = 1.00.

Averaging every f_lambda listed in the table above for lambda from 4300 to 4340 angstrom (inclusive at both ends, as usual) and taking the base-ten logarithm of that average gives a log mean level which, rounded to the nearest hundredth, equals 0.80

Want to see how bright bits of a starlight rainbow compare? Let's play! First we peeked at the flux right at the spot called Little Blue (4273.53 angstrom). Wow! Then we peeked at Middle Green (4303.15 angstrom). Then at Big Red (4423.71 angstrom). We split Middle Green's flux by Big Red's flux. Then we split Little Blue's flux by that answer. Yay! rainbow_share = 10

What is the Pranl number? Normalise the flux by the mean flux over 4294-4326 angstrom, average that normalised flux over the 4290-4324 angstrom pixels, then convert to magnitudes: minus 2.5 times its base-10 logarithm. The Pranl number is 0.00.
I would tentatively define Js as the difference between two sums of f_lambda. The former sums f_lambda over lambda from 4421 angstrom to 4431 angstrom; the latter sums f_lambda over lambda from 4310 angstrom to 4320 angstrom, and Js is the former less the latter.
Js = 7.5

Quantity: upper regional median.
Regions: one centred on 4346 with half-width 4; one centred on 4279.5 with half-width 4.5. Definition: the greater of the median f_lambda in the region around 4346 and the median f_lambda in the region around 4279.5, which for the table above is 7.01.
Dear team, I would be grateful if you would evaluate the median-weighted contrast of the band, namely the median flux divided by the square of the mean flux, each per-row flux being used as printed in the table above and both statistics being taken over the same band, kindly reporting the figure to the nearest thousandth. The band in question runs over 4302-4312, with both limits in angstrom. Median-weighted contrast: 0.215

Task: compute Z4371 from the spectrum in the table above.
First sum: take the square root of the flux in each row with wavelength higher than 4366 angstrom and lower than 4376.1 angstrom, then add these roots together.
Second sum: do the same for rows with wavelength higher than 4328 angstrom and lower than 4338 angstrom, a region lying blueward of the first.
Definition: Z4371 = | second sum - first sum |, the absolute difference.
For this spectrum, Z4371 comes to 0.78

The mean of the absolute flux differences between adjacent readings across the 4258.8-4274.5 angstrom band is 0.41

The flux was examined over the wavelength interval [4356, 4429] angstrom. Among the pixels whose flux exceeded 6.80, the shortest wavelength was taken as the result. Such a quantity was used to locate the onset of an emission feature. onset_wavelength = 4356.99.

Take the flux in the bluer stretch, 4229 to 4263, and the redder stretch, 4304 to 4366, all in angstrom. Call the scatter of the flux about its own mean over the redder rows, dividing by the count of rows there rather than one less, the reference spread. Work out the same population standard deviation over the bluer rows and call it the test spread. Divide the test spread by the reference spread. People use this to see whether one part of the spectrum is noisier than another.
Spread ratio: 0.29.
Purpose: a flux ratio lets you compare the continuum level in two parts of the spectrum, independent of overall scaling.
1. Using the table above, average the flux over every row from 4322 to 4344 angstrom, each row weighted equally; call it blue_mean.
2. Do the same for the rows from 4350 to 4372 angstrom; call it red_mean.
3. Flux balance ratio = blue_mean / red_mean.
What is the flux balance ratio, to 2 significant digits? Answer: 0.98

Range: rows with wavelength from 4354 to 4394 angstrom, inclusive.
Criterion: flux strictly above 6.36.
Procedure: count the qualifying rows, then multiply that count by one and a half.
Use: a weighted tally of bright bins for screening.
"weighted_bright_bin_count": 24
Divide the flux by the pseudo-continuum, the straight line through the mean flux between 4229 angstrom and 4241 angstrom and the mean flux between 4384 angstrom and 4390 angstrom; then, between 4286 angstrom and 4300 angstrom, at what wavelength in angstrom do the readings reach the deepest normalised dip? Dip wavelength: 4299.19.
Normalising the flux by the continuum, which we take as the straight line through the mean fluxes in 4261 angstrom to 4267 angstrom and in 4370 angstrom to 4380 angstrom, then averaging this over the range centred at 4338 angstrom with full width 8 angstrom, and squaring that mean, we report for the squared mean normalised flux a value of 0.92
